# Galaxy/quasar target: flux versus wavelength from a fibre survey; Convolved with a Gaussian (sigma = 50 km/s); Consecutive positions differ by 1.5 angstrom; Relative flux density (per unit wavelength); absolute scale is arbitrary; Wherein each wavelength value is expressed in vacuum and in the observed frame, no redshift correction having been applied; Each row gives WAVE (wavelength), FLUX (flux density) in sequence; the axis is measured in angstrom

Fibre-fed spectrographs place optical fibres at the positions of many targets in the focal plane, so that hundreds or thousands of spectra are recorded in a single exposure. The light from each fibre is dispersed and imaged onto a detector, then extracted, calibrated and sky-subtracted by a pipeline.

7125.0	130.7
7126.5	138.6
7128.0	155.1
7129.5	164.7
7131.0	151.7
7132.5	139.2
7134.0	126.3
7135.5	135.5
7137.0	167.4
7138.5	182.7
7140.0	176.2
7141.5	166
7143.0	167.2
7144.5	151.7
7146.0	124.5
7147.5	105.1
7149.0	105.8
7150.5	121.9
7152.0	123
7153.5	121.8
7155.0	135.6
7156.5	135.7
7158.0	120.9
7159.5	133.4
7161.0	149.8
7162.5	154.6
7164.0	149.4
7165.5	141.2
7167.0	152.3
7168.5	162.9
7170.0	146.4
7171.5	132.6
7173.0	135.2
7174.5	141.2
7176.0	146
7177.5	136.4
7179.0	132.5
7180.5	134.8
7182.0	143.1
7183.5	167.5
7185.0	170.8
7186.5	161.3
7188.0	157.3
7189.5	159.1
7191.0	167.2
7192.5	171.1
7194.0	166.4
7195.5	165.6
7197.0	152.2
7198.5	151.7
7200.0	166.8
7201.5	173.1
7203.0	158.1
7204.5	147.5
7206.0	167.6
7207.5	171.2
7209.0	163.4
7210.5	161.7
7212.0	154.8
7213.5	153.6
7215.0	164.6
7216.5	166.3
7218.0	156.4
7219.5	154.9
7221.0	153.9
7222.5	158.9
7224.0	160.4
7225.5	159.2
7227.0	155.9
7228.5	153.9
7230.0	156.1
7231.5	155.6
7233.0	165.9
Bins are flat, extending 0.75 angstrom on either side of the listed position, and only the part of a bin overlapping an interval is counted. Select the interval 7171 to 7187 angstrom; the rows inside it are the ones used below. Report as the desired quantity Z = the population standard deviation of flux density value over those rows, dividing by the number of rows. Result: 13.6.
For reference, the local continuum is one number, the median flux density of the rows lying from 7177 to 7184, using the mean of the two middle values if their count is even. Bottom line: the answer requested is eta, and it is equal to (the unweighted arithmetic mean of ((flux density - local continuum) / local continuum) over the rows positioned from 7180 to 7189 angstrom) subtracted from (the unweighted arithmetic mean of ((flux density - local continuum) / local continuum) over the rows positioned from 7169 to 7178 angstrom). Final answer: -0.12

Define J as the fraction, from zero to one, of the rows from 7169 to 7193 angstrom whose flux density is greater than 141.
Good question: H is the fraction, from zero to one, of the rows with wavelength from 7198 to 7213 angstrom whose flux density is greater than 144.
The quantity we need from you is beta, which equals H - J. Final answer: 0.31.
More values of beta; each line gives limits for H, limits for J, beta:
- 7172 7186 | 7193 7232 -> -0.67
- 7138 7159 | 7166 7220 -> -0.50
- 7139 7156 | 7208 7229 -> -0.64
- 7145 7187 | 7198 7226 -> -0.64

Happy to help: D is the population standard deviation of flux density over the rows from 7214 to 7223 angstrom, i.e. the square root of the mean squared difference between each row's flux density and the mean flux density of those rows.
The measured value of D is 4.7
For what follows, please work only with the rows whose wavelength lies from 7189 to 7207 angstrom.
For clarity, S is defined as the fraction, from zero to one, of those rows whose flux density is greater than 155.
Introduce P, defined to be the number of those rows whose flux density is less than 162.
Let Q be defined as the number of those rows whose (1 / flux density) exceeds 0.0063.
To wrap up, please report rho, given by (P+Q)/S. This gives 12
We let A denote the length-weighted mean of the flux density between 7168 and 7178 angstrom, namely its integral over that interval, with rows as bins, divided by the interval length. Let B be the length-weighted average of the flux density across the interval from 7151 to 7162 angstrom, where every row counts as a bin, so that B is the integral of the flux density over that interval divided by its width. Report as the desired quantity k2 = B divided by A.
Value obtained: 0.92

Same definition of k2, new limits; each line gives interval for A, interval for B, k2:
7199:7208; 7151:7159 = 0.78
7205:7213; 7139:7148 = 0.92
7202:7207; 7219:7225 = 0.99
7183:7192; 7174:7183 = 0.85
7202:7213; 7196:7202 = 1.00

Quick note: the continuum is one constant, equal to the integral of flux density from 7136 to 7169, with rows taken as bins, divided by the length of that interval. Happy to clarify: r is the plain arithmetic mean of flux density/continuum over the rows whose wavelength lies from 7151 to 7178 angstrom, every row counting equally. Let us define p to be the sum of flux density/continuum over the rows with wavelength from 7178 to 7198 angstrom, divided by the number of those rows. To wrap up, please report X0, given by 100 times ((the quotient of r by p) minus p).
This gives -21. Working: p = 1.10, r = 0.98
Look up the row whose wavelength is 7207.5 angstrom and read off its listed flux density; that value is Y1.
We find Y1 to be 171.2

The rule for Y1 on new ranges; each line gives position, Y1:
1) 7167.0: 152.3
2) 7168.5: 162.9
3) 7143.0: 167.2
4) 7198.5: 151.7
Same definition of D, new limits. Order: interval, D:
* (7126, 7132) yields 9.3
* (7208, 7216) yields 4.5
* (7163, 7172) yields 9.4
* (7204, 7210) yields 9.0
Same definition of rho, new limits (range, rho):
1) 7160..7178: 264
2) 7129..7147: 24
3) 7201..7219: 15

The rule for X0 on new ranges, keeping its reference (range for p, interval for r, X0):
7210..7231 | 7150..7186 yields -21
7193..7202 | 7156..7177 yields -26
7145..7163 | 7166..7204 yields 31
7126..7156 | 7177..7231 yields 11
